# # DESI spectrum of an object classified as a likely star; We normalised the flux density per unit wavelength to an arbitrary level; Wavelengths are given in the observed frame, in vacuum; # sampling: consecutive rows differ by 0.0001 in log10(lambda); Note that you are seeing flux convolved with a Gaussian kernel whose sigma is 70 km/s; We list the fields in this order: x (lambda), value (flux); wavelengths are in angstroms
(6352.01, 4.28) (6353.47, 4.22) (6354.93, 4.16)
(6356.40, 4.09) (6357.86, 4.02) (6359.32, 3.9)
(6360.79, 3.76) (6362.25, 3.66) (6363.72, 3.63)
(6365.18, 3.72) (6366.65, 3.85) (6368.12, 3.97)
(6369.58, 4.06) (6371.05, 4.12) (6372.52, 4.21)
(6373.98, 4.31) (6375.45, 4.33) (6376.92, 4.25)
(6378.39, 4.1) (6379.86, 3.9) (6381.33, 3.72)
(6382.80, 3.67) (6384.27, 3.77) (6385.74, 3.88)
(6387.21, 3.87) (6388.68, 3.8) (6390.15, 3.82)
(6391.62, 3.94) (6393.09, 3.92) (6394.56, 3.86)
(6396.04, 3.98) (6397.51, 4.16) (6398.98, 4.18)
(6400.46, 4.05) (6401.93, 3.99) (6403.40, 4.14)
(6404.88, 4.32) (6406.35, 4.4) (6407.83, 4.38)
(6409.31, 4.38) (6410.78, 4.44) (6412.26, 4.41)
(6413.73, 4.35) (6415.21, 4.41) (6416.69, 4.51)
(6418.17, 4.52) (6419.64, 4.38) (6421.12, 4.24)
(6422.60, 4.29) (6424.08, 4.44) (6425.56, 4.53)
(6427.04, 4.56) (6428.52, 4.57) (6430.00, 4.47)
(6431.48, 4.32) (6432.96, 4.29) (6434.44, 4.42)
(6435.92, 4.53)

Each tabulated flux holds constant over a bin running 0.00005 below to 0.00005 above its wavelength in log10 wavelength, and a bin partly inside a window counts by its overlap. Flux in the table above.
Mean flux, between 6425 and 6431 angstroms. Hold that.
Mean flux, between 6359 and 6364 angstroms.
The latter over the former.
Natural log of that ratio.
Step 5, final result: -0.19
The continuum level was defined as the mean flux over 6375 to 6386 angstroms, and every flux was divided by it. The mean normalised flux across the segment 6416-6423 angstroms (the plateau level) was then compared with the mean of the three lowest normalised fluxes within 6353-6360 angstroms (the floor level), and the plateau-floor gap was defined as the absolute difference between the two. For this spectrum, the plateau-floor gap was 0.10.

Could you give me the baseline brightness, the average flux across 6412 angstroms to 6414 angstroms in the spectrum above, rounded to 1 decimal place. 4.4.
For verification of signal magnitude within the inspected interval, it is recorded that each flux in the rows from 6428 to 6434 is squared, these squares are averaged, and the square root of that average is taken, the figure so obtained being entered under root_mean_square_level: 4.4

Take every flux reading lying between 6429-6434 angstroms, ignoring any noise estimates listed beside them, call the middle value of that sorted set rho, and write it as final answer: 4.32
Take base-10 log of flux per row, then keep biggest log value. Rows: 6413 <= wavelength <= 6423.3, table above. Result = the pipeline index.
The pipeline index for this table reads 0.655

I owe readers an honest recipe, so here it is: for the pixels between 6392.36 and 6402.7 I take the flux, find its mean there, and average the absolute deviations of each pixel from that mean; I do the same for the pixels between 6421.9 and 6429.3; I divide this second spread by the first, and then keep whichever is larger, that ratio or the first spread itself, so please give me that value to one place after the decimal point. 1.0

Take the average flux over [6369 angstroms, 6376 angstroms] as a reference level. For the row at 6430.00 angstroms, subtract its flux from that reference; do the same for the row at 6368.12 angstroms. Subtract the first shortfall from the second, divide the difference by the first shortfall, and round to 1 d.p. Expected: -1.9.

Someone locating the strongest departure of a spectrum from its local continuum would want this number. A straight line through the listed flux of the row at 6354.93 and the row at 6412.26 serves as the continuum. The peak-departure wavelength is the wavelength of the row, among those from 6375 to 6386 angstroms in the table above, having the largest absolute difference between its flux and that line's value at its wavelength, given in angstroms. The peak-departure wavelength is 6382.80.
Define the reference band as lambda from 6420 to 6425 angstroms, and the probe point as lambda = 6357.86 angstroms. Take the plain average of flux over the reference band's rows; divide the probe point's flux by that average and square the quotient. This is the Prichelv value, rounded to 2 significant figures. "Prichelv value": 0.86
